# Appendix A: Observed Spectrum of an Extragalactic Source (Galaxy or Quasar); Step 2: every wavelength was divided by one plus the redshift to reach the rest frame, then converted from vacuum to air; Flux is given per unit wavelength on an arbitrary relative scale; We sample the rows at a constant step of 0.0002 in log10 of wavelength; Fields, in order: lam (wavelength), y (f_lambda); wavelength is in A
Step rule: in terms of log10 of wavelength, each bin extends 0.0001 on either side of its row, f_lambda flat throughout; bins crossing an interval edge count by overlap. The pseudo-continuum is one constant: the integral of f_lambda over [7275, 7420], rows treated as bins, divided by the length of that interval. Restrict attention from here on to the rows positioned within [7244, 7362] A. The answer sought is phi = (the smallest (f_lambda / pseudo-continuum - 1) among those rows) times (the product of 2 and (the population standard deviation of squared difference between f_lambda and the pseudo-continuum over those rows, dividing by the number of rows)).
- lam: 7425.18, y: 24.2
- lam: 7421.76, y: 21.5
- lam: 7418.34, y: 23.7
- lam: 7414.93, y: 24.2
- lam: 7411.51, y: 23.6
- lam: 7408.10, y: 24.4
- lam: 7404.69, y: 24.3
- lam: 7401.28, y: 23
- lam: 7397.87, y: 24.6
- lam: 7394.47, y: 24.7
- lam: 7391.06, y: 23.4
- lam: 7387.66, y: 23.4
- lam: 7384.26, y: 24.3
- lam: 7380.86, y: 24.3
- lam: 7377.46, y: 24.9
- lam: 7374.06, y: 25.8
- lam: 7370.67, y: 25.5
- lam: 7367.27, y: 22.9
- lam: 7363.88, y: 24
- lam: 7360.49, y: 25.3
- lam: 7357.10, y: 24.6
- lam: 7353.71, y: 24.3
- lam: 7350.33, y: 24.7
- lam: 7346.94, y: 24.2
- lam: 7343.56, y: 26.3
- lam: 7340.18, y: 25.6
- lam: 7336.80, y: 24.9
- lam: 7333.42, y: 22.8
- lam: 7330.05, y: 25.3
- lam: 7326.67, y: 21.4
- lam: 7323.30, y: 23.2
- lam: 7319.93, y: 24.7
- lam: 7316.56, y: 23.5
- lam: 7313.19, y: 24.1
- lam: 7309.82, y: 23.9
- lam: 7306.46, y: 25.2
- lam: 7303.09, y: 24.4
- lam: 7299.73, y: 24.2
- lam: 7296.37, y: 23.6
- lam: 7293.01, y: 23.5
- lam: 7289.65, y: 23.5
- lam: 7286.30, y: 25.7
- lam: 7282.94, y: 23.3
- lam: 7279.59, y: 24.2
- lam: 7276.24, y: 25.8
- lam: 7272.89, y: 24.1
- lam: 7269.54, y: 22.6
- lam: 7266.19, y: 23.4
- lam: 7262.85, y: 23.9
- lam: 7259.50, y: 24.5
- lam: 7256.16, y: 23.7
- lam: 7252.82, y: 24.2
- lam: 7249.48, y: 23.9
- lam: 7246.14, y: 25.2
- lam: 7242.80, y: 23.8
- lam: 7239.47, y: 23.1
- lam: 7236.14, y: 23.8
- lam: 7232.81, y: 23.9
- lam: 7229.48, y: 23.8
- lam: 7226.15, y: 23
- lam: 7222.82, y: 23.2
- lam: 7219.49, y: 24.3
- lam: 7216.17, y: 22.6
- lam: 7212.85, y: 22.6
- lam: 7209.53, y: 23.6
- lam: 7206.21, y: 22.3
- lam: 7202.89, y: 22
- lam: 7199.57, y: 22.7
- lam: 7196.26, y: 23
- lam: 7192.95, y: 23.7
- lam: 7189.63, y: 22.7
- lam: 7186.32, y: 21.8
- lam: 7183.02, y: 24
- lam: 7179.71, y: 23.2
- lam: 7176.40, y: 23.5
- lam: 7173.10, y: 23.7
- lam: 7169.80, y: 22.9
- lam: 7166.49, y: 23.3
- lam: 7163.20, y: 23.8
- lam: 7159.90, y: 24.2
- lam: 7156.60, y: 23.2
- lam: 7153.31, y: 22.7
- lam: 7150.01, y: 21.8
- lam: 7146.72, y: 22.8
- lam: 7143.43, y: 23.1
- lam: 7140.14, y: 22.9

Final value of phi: -0.37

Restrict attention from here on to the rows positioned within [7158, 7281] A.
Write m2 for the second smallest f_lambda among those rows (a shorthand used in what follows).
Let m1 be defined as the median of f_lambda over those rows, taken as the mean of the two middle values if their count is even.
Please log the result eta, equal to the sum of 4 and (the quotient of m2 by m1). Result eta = 4.93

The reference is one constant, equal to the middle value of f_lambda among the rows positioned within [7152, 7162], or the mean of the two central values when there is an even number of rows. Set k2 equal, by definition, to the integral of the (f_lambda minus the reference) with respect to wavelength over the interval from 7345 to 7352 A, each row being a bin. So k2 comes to 9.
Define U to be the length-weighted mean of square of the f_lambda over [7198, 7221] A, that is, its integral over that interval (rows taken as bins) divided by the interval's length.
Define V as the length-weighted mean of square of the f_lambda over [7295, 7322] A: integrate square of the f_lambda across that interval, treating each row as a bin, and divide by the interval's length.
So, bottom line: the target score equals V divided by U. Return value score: 1.12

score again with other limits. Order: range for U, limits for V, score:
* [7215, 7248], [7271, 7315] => 1.05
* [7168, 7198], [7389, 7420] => 1.07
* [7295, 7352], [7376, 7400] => 1.00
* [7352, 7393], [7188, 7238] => 0.90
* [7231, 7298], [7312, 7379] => 1.04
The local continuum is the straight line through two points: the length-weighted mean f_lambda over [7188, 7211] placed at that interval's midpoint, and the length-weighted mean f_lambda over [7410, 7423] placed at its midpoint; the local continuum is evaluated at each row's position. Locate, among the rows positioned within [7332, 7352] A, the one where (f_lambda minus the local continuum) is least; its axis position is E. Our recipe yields 7333.42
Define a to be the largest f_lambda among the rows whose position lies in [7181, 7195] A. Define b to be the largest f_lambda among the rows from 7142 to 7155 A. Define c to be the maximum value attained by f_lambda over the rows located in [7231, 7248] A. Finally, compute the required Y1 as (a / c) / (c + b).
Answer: 0.0197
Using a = 24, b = 23.1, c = 25.2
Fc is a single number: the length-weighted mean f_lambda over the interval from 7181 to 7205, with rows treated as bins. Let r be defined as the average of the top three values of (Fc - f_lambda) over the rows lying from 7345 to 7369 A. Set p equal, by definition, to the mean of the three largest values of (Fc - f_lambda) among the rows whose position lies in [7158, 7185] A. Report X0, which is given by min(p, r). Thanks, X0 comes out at -0.9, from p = -0.3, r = -0.9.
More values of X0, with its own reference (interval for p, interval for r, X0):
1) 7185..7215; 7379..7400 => -0.9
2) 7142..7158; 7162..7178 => -0.4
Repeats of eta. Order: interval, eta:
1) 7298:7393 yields 4.94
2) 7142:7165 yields 4.98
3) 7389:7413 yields 4.96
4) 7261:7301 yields 4.98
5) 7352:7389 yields 4.96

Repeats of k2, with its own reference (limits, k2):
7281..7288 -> 9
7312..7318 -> 4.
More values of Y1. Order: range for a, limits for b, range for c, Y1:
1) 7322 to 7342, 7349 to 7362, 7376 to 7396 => 0.0205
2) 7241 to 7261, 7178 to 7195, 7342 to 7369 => 0.0190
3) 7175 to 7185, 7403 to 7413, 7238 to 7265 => 0.0192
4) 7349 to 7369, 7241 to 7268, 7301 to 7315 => 0.0199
